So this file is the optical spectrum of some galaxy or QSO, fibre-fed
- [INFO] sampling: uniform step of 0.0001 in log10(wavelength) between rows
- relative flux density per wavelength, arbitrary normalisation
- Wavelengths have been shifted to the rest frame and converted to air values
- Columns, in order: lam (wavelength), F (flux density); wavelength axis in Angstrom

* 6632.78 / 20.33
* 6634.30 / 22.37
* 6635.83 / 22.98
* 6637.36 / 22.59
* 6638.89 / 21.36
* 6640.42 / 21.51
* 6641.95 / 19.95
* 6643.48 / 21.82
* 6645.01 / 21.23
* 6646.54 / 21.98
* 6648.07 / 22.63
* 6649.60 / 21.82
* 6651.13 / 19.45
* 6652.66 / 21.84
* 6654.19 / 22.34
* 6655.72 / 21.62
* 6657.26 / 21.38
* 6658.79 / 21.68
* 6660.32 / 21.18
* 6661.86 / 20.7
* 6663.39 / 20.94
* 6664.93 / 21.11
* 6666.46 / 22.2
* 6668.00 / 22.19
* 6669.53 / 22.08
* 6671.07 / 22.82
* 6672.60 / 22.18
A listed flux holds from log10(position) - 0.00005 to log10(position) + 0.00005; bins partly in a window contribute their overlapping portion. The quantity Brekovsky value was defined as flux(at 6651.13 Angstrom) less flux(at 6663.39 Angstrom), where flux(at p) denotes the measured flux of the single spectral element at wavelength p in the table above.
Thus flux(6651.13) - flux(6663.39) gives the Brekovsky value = -1.5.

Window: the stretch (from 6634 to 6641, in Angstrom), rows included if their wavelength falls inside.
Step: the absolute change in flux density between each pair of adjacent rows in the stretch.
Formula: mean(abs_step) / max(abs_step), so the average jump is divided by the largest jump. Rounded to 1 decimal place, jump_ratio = 0.5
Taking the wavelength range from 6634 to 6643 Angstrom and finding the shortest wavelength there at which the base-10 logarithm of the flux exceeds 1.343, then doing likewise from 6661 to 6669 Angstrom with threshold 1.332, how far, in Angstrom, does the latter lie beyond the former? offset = 32.2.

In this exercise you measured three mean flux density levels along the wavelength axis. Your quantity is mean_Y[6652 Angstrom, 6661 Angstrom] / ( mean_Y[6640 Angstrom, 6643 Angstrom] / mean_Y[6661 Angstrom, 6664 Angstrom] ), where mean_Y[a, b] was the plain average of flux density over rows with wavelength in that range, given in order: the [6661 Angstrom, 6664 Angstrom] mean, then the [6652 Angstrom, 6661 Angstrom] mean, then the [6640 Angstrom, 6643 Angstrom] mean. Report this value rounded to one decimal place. 21.8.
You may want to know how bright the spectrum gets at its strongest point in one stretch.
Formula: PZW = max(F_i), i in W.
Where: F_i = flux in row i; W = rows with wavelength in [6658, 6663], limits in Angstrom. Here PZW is 21.68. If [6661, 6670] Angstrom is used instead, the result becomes 22.2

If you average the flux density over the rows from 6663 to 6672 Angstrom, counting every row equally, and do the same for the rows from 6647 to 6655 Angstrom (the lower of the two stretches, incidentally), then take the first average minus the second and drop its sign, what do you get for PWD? 0.3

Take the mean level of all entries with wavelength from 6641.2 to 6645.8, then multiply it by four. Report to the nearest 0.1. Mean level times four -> 84.0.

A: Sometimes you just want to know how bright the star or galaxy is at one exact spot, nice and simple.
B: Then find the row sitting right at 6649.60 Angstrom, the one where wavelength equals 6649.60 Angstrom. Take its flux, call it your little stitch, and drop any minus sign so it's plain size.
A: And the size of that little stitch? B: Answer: 21.8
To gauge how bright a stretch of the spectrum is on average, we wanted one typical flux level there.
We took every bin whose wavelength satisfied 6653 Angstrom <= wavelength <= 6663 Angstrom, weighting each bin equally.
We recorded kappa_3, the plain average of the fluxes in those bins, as 21.5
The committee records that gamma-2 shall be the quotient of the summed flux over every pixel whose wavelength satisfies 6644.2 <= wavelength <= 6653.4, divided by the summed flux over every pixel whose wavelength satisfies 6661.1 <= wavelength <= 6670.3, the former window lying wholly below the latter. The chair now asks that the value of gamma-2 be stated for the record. 1.00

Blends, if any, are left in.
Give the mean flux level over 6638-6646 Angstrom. 21.2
